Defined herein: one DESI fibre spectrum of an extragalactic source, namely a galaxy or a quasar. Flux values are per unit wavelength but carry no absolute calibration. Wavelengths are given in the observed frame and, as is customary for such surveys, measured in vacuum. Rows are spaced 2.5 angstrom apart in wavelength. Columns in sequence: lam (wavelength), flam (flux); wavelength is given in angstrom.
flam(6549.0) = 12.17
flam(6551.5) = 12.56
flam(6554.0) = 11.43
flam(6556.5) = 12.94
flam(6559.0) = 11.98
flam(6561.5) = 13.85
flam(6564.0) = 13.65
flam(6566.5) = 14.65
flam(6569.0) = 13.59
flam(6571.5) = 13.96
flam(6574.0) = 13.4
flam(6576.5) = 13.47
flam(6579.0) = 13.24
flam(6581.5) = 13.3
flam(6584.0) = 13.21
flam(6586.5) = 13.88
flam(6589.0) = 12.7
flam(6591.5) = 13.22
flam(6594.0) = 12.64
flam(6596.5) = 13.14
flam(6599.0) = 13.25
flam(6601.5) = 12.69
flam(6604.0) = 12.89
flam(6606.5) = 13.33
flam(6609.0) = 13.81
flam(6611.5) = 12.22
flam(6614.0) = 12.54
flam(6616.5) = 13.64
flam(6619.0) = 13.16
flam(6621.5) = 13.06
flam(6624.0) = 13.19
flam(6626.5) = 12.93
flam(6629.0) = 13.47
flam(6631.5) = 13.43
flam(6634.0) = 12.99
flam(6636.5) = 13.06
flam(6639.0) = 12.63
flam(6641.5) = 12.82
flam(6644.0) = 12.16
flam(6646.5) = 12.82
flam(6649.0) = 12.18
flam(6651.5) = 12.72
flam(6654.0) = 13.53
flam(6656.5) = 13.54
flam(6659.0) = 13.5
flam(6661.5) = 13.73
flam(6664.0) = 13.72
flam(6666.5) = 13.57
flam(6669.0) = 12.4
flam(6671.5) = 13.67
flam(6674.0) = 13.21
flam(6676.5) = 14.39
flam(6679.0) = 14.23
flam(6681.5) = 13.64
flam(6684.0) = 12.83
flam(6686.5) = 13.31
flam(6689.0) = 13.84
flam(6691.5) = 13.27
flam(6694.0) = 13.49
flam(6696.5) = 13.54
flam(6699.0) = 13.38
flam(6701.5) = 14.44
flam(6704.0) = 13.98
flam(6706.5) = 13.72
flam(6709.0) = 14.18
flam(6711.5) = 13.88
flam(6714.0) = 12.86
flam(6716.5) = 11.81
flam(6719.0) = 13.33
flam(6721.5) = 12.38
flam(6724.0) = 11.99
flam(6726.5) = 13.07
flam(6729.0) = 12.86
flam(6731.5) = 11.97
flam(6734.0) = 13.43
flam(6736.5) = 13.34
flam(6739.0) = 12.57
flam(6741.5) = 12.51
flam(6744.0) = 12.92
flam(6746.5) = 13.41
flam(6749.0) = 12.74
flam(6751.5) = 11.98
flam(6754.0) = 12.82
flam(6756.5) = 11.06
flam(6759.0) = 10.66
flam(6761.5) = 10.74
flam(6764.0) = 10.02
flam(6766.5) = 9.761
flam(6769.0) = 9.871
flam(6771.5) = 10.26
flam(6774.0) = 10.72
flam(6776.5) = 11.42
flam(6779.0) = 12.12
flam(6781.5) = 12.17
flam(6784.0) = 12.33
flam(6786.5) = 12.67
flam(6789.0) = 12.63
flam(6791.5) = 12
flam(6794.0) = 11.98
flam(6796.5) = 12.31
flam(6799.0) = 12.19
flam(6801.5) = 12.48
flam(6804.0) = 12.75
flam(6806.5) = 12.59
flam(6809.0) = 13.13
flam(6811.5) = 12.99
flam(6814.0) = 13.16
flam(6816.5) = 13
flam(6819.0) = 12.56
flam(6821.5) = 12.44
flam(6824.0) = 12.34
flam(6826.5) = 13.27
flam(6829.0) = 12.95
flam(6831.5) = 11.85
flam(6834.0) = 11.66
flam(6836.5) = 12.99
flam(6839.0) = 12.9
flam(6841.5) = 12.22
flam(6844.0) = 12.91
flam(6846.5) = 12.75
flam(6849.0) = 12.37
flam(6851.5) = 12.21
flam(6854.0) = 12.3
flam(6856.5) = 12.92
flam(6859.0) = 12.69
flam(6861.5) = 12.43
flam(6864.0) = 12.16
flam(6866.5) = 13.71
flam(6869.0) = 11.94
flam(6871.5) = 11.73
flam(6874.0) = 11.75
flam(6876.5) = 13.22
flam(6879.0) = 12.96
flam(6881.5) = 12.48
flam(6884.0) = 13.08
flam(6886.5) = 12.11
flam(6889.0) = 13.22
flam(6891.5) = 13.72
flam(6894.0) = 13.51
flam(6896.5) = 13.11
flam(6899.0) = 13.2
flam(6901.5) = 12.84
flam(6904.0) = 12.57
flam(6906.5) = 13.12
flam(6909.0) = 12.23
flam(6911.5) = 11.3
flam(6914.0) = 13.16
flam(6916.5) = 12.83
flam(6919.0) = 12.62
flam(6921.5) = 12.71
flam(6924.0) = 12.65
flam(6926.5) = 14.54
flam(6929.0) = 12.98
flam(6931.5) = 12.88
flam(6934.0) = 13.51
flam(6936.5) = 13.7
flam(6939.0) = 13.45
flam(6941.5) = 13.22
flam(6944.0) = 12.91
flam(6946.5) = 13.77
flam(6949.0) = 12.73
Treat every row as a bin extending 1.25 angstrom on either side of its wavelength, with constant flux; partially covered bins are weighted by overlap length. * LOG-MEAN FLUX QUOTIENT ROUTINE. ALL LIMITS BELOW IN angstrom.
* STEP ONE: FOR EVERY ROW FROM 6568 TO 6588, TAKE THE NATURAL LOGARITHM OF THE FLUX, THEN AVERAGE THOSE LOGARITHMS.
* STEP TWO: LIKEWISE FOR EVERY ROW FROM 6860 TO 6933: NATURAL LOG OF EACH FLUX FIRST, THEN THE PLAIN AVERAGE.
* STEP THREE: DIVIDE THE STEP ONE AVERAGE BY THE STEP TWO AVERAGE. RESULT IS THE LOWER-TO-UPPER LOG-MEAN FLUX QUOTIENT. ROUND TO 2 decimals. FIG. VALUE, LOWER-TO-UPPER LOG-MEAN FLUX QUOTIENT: 1.02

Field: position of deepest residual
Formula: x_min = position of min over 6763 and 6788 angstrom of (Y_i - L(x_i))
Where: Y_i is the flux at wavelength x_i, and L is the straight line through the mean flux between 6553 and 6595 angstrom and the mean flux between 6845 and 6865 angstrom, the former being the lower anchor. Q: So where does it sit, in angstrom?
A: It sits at 6766.5 angstrom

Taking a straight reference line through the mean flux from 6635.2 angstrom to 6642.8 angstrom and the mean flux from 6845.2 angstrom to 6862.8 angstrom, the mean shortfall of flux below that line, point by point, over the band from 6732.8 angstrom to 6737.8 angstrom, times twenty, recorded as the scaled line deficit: -14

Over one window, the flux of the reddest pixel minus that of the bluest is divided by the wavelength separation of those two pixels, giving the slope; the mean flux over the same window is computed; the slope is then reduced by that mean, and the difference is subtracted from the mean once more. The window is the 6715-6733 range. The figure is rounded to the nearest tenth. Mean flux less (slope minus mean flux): 25.0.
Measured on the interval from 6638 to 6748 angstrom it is 26.4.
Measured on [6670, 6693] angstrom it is 27.2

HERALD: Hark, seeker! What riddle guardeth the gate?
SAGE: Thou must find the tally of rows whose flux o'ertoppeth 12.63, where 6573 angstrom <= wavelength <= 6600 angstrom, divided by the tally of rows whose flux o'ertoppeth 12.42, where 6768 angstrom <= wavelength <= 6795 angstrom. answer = 5.5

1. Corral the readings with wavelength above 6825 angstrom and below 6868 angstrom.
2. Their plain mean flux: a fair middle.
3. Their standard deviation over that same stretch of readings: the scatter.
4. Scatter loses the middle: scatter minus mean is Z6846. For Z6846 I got -12.1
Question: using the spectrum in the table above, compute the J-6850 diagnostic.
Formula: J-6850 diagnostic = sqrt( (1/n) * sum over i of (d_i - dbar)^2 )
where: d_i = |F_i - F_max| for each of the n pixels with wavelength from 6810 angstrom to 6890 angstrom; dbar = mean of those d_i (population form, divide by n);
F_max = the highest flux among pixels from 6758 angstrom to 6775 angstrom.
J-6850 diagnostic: 0.51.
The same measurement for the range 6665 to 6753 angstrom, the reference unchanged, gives 0.70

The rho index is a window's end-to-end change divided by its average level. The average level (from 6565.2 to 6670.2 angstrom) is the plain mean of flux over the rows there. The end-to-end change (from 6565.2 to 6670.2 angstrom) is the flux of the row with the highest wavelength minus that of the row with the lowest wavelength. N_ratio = -0.17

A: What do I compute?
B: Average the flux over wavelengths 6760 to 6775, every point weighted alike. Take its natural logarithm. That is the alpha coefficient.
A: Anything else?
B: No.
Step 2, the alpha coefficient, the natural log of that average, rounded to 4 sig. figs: 2.325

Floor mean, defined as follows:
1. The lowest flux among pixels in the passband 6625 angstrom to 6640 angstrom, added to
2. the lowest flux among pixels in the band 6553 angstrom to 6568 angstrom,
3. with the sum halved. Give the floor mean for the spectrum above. 12.0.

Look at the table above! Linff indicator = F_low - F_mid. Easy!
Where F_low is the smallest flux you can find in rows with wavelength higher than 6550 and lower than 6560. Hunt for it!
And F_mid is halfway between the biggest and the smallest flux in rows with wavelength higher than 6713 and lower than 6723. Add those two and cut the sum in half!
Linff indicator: -1.14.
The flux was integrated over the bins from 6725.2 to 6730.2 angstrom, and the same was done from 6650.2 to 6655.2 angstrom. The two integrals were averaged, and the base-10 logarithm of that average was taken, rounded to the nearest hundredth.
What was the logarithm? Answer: 1.81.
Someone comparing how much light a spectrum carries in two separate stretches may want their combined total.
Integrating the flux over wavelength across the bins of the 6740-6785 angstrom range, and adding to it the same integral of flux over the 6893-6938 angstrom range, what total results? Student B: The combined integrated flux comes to 1102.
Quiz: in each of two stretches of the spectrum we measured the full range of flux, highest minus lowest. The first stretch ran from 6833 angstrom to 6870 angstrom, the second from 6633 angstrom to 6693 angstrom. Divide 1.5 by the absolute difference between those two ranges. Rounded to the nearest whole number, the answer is 8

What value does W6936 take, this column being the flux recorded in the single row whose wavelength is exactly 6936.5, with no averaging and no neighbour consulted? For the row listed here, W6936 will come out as 13.7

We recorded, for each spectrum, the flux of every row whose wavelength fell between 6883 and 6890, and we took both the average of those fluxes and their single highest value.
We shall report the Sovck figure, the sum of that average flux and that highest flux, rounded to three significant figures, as 26.0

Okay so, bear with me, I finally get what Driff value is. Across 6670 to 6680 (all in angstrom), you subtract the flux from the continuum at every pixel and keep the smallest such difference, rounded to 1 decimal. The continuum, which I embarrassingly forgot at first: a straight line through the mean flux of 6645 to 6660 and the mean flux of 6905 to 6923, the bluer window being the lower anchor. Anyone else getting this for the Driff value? -1.4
